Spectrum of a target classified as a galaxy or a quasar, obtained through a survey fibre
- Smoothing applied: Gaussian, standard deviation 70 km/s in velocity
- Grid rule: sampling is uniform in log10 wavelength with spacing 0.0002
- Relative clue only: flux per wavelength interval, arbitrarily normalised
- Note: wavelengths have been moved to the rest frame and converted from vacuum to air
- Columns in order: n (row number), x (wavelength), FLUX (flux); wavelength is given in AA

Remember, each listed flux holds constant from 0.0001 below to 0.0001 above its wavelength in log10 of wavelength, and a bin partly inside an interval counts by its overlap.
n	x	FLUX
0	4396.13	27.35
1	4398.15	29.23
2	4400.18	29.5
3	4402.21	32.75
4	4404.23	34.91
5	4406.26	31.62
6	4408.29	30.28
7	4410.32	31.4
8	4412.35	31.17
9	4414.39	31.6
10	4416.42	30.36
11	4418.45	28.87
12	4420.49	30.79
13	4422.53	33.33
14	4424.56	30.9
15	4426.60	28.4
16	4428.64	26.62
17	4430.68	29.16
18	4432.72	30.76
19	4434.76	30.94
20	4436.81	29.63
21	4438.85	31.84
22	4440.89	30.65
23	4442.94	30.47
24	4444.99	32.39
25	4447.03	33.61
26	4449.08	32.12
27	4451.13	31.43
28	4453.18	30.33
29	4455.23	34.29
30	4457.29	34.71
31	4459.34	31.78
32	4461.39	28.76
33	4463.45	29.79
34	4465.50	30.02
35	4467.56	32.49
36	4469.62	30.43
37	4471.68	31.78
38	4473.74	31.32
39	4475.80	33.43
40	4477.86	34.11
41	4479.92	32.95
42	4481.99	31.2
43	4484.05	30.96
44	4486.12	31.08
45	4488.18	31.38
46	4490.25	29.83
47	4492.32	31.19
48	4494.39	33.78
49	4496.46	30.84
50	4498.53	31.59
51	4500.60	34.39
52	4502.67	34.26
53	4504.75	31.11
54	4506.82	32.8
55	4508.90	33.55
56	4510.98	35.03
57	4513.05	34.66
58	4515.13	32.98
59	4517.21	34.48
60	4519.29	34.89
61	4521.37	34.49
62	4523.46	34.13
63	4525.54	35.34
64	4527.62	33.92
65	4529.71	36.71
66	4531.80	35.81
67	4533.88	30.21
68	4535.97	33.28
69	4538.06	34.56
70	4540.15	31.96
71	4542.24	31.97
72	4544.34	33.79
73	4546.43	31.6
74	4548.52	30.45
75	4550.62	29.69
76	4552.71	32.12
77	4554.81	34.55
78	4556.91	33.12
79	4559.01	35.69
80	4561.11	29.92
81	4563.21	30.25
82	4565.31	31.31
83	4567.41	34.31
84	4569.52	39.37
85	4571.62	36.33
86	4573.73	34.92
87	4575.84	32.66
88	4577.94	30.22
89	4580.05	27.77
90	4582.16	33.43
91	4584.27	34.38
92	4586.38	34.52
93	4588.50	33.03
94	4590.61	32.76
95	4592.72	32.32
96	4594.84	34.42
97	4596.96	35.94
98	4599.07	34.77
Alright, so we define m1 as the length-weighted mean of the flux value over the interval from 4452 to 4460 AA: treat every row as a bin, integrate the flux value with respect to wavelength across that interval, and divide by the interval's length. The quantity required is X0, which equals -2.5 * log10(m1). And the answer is -3.79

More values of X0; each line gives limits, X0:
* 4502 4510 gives -3.79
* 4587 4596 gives -3.80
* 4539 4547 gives -3.78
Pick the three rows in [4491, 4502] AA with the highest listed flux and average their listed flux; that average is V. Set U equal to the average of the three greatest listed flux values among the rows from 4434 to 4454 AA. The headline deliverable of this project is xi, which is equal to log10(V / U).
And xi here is 0.01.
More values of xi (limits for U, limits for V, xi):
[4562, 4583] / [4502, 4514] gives -0.03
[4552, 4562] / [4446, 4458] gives 0.00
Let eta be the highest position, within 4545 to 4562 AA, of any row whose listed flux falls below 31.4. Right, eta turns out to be 4561.11 AA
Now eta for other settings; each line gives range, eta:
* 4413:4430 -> 4428.64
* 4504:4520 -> 4504.75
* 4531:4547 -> 4533.88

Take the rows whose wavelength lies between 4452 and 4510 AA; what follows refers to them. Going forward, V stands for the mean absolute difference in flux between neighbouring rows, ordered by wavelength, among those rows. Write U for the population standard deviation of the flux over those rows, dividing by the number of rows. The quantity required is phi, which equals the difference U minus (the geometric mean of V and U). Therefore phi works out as 0.03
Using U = 1.61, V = 1.56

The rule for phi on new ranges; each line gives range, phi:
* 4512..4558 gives 0.06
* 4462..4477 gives -0.10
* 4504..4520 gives 0.07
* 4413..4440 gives -0.08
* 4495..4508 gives -0.13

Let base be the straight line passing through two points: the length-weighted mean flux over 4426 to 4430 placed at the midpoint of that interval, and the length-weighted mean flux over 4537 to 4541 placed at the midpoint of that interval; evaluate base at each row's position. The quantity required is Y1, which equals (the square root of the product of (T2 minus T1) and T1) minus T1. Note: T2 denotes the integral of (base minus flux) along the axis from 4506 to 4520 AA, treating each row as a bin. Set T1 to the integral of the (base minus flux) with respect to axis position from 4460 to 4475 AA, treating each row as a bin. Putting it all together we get 31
